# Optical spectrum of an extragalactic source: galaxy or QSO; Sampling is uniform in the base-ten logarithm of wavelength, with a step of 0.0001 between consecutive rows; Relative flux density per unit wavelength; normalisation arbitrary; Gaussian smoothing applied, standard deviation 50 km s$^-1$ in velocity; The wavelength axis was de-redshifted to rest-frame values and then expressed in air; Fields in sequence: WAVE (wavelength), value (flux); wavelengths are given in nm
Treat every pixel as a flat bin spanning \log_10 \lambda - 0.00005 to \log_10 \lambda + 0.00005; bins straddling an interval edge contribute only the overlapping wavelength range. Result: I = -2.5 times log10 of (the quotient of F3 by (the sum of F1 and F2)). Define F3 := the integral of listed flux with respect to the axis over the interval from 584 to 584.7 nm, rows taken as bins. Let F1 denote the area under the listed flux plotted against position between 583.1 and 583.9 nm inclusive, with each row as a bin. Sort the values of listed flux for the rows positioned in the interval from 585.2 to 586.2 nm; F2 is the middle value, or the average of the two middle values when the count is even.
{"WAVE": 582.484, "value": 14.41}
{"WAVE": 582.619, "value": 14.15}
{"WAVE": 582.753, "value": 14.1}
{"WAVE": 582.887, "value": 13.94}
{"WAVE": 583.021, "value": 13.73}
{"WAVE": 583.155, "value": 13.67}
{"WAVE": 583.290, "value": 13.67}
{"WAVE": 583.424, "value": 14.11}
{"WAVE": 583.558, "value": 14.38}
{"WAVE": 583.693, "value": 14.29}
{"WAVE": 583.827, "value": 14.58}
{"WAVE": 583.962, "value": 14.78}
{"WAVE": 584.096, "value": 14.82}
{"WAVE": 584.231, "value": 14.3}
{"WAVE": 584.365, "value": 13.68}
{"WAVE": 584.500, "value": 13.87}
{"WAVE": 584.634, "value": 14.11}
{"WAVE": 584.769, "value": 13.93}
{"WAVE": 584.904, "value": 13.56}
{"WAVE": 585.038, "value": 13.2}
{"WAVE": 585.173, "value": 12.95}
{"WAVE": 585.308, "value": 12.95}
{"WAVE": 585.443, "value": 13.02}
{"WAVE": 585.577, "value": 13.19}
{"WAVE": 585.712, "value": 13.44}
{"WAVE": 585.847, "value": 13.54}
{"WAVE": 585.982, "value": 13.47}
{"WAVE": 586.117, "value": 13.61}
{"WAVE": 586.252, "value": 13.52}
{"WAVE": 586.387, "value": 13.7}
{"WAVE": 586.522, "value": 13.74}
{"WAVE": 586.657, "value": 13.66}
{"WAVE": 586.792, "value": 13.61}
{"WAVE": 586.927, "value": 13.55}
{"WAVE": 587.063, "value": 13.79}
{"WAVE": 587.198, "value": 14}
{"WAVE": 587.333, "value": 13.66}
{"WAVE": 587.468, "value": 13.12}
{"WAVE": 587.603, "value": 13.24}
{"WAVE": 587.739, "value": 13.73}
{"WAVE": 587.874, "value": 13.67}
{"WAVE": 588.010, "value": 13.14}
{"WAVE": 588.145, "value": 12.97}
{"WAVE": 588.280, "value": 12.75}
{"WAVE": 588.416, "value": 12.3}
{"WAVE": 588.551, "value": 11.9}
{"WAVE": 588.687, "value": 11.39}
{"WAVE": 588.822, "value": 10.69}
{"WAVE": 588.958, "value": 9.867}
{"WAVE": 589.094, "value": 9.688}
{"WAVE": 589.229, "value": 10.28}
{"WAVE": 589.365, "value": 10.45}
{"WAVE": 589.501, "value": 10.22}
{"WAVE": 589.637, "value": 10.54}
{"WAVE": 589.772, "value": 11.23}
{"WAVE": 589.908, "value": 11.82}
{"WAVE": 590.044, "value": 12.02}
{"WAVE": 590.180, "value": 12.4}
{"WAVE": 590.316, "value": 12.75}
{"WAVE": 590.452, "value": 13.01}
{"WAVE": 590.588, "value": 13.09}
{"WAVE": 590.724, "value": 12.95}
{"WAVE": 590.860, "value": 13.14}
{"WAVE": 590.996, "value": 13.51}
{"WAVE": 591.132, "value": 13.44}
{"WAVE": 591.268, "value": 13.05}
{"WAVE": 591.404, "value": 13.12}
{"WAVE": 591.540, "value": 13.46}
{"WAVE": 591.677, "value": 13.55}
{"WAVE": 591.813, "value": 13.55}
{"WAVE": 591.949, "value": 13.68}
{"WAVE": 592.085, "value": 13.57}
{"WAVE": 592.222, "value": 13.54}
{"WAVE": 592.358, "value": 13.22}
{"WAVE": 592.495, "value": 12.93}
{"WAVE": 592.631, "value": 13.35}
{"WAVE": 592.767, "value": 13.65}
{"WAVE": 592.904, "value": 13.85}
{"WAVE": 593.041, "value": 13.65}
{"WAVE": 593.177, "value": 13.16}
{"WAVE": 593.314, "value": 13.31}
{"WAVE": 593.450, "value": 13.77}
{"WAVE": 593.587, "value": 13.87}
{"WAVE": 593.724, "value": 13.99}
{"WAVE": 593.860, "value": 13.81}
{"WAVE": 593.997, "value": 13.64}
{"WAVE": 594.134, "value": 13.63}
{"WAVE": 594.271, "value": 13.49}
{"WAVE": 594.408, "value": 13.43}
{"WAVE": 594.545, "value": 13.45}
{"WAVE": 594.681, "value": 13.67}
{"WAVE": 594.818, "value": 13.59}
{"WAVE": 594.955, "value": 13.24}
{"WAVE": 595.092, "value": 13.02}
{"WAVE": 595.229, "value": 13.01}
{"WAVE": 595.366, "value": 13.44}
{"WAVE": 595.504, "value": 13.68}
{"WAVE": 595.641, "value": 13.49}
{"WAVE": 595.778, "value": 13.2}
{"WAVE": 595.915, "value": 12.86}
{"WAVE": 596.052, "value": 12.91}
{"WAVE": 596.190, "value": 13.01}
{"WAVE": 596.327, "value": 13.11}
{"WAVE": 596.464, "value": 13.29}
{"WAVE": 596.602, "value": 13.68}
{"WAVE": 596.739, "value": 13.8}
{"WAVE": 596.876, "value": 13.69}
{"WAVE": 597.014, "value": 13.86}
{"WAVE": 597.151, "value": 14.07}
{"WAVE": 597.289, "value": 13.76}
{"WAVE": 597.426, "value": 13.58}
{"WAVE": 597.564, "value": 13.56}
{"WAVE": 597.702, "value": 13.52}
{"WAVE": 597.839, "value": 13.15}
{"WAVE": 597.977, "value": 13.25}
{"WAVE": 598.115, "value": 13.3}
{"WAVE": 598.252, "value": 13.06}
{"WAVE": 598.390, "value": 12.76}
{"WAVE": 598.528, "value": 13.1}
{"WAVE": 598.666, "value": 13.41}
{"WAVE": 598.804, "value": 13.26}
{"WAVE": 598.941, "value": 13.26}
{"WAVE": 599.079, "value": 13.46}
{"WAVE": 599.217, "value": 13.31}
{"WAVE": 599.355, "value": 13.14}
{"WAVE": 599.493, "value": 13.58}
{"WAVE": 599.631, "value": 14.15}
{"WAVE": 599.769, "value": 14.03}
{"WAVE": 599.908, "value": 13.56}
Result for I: 1.0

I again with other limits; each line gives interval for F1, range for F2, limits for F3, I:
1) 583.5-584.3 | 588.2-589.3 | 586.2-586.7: 1.3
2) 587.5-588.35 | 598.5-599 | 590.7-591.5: 0.9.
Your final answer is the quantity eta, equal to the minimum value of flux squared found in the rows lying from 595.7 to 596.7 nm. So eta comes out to 165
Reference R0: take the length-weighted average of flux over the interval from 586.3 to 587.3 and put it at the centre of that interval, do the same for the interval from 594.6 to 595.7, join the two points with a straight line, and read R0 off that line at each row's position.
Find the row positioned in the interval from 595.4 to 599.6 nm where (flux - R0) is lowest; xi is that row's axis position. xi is 598.390 nm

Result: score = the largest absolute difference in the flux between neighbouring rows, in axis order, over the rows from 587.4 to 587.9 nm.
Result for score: 0.490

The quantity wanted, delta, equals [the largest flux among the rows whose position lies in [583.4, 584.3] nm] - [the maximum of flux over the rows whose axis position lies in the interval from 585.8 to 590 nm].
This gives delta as 0.8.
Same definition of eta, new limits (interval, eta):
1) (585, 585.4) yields 168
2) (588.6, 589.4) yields 94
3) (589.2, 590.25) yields 104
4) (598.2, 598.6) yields 163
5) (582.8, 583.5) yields 187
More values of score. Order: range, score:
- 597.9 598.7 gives 0.340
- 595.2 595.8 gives 0.430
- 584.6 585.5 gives 0.370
